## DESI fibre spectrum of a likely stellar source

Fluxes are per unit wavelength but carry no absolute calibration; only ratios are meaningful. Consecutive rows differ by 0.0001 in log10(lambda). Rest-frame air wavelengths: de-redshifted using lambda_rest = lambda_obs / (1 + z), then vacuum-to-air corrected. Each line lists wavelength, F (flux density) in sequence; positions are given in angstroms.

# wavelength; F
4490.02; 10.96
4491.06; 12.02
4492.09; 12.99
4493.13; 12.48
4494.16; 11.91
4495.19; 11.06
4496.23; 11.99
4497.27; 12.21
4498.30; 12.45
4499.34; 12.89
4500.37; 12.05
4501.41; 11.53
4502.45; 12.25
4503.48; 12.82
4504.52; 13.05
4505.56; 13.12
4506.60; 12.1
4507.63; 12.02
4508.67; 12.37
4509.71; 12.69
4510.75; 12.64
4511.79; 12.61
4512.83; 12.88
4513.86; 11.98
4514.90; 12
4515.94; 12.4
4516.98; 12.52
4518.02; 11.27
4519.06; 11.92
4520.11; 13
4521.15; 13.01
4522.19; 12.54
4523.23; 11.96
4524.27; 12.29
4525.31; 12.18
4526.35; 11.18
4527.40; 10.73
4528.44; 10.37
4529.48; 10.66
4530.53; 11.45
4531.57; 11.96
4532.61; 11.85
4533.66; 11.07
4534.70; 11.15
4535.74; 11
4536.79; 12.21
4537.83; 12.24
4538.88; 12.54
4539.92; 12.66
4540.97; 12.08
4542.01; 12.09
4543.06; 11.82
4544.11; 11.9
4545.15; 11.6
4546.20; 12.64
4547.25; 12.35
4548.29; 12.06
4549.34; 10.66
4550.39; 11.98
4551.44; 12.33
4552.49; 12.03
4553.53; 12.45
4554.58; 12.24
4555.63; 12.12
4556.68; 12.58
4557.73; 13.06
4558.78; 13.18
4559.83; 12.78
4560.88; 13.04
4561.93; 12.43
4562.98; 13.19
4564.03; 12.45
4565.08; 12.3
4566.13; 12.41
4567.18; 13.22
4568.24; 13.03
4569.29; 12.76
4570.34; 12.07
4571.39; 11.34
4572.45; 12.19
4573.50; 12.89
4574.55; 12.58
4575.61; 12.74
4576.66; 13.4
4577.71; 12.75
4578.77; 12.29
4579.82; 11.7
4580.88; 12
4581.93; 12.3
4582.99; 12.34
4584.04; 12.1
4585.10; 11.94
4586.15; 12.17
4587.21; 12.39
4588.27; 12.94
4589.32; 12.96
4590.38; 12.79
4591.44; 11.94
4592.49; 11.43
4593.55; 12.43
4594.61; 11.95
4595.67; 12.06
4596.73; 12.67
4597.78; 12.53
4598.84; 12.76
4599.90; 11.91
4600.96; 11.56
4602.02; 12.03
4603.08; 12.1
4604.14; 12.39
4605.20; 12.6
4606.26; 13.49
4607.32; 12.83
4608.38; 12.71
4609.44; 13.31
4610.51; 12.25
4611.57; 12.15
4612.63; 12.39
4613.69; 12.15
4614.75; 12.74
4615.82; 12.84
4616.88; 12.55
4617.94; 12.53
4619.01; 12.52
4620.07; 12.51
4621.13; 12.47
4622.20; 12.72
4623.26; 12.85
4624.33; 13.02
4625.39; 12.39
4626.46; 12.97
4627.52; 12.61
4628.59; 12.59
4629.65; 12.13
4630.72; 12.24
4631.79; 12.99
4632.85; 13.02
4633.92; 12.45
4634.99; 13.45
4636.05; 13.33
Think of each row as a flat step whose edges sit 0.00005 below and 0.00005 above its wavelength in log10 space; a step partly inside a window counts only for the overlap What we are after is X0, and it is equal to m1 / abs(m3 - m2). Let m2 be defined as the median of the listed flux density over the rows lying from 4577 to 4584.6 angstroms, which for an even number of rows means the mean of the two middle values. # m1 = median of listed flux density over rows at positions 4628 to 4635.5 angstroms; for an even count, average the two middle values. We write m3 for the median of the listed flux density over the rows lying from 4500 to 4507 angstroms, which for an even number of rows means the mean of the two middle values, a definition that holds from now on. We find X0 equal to 315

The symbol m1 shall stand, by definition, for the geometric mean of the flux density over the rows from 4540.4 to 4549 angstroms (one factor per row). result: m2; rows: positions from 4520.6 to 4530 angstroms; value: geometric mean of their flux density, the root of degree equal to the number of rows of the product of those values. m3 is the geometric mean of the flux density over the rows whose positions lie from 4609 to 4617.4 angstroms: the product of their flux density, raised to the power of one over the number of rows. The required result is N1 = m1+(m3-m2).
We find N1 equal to 13.0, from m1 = 12.1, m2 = 11.6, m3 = 12.5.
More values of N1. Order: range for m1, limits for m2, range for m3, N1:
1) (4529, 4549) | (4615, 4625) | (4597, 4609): 11.6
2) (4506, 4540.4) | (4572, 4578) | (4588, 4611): 11.6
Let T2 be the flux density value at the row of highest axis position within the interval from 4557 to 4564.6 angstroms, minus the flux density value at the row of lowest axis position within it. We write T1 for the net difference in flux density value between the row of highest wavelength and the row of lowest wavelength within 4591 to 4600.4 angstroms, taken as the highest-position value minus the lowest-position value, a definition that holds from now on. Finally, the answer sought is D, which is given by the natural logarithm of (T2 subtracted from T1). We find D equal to -0.5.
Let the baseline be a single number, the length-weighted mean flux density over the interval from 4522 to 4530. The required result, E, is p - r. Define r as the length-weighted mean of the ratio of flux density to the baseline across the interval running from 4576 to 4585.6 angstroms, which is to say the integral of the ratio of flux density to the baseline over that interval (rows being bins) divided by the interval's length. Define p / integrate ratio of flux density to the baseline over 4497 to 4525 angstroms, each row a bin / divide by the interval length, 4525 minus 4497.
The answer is 0.006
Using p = 1.08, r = 1.08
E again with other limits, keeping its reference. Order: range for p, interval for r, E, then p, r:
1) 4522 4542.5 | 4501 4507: -0.069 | 1.02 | 1.09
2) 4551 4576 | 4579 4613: 0.018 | 1.10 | 1.08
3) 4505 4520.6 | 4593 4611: -0.007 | 1.08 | 1.09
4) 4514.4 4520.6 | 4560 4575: -0.036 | 1.06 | 1.10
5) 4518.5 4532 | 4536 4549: -0.031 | 1.03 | 1.06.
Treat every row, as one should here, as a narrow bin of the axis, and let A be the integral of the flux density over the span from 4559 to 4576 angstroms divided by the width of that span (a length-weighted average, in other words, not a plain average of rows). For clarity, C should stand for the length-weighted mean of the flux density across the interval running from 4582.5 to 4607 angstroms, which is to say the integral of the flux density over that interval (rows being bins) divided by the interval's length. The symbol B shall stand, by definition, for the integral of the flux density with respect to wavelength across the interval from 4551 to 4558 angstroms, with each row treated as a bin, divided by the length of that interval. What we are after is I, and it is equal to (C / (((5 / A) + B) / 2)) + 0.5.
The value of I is 2.43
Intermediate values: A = 12.6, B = 12.4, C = 12.3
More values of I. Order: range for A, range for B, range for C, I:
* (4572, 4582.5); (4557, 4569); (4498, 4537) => 2.32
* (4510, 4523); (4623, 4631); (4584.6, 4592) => 2.42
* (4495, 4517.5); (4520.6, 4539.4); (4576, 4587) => 2.54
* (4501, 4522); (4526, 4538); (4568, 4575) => 2.62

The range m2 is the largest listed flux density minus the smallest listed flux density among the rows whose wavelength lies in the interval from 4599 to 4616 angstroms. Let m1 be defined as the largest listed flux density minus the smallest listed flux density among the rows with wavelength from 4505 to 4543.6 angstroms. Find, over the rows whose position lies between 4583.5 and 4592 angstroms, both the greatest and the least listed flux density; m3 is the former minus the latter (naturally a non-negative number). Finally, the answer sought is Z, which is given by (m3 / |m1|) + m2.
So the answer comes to 2.3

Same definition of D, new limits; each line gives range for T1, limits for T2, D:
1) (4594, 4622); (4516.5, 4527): 0.6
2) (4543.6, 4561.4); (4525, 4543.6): 0.4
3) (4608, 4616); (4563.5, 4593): 0.1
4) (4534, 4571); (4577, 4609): 0.0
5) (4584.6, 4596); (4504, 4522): -1.8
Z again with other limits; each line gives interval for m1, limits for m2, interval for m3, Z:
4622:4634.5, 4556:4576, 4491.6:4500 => 4.0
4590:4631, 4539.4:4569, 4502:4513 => 3.1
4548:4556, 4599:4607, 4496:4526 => 3.0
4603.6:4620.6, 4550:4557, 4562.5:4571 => 1.5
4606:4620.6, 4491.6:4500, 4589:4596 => 3.1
